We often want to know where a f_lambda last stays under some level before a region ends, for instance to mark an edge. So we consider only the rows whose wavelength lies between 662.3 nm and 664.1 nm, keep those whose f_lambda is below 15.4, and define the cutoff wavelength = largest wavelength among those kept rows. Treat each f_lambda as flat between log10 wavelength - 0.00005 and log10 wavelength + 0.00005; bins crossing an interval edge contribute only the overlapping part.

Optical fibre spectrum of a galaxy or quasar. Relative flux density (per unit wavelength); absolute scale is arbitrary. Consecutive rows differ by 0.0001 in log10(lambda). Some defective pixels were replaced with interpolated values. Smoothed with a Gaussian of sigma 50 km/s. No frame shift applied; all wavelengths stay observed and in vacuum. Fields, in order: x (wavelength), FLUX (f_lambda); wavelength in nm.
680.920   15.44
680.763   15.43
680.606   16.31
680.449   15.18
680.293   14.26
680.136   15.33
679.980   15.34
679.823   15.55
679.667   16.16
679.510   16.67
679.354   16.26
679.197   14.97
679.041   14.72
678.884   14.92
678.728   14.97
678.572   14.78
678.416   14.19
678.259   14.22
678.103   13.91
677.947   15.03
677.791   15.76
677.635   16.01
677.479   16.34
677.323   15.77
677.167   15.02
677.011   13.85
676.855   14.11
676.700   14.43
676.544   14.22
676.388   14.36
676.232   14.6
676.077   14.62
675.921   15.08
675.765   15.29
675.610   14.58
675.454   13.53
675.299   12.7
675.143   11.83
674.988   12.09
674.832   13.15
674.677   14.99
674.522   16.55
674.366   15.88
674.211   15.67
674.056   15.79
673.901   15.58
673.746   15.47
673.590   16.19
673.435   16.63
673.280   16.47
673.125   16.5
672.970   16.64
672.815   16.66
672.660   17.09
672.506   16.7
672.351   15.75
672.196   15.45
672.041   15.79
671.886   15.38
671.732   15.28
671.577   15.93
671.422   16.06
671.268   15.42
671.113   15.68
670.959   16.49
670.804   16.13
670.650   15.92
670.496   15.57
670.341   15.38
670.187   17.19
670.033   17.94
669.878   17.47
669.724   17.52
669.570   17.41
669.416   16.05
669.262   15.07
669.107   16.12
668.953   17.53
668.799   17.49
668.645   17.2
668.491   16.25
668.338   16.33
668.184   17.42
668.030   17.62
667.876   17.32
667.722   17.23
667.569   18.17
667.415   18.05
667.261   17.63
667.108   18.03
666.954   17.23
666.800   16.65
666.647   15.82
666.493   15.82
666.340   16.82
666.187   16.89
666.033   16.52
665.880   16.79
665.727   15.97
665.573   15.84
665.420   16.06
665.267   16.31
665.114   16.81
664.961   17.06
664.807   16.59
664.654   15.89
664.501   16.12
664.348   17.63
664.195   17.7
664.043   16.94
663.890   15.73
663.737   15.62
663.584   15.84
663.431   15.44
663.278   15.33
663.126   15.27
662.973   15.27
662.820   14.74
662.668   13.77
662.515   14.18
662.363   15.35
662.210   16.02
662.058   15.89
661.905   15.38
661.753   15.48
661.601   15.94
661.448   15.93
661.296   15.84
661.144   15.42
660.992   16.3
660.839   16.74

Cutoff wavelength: 663.278 nm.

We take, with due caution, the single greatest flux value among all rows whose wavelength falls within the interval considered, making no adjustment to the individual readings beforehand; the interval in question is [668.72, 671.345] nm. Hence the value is 17.94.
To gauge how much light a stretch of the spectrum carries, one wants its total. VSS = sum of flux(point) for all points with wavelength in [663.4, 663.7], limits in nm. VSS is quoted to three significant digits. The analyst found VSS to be 31.3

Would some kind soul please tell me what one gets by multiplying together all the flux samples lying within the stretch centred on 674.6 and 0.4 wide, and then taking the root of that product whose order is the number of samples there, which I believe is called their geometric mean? 15.8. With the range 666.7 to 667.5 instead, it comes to 17.5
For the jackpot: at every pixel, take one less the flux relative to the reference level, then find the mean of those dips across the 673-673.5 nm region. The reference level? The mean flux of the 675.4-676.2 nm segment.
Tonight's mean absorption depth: -0.13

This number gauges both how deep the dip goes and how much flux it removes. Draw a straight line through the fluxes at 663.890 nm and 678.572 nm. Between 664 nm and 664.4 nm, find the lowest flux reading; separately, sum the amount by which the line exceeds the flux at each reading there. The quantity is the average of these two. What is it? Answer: 5.9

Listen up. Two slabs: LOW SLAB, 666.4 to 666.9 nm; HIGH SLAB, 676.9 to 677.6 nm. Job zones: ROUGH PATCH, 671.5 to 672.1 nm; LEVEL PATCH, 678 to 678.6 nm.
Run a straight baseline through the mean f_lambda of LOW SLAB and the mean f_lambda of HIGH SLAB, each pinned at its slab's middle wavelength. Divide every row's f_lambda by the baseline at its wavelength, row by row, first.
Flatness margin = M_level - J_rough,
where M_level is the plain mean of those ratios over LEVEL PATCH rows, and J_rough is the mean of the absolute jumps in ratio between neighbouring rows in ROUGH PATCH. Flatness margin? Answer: 0.92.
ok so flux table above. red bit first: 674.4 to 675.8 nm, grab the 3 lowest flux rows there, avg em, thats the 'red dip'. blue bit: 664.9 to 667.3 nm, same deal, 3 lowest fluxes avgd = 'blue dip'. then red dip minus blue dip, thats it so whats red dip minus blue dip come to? -4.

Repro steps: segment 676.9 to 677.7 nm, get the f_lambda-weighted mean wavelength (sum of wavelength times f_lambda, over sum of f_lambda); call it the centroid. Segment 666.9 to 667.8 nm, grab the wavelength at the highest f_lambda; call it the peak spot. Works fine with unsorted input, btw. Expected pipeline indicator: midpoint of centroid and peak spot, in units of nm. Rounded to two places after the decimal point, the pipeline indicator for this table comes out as 672.45 nm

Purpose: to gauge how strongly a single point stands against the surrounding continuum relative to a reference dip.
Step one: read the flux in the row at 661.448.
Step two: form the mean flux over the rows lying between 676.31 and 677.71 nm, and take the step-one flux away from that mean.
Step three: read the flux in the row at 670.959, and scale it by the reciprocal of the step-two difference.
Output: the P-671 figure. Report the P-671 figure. -16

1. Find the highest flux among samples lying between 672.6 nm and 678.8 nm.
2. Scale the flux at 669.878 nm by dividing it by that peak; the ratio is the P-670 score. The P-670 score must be 1.022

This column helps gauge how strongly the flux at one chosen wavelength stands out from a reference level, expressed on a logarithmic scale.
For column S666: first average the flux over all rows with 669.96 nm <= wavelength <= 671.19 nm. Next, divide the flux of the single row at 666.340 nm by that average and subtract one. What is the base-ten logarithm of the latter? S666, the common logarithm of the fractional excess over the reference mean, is -1.5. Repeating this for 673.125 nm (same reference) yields -1.9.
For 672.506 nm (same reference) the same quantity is -1.6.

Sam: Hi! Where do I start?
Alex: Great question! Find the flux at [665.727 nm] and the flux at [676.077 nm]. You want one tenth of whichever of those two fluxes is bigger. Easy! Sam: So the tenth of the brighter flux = 1.60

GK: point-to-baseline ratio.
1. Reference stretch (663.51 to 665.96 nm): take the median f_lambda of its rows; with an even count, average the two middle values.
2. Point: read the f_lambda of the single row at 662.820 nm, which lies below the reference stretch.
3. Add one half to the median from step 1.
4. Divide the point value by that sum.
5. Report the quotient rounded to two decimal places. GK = 0.88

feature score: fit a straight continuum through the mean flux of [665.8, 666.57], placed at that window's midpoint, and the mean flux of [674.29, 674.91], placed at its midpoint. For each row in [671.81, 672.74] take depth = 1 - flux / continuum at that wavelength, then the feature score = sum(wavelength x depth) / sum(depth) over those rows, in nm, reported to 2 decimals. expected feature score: 672.60 nm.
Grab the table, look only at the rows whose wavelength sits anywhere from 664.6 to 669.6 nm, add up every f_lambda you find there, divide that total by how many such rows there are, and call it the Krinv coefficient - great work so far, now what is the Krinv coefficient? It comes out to 16.8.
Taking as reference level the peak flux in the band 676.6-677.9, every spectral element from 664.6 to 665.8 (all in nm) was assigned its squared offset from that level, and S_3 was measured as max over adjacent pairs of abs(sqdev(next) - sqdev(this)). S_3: 0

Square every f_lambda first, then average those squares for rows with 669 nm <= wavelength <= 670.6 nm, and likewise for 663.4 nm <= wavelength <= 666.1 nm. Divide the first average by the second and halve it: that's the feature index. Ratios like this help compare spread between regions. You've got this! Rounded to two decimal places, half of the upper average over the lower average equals 0.51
